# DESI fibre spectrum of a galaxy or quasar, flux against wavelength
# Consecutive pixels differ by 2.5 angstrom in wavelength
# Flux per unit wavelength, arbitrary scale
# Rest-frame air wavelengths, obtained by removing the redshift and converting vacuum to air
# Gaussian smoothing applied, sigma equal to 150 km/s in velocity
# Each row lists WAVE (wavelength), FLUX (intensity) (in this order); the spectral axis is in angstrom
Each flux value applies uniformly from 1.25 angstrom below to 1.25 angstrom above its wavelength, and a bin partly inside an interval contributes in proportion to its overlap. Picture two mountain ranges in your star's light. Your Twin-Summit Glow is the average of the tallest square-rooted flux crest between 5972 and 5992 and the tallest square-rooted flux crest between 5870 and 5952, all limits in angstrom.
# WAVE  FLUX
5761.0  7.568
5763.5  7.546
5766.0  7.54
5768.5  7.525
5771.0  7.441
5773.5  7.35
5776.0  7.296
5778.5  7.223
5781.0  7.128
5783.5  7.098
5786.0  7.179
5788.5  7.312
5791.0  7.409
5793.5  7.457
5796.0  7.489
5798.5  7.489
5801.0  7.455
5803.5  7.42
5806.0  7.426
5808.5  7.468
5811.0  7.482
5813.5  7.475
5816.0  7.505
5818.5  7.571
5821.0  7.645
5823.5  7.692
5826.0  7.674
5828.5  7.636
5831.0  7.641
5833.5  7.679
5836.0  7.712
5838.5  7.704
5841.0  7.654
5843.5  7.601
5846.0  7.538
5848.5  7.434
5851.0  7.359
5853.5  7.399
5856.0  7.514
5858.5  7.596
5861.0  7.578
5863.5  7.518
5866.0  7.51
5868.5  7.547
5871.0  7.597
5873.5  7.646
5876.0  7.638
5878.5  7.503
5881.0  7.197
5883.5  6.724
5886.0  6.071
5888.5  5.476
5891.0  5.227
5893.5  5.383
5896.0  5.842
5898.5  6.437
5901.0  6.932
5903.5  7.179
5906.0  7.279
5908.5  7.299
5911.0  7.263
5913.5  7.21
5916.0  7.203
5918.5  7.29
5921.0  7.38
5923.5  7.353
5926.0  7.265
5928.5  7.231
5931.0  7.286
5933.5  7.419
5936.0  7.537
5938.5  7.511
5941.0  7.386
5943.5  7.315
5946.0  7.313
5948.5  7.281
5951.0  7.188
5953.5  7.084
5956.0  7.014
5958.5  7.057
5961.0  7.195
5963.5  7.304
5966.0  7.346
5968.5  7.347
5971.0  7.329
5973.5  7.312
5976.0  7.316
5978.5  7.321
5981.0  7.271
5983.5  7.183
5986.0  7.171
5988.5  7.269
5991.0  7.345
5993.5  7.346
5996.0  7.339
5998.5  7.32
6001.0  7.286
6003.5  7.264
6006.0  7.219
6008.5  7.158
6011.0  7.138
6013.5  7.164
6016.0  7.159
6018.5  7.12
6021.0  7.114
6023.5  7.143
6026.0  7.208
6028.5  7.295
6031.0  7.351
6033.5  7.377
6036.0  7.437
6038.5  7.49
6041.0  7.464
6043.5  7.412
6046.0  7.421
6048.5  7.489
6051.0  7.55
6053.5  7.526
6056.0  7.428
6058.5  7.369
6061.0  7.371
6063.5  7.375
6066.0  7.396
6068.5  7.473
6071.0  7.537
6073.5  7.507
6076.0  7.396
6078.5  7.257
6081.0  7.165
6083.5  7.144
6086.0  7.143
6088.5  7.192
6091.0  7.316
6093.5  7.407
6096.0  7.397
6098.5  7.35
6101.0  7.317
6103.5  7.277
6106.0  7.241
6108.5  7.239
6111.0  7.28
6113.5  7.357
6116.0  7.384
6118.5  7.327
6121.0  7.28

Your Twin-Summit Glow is 2.738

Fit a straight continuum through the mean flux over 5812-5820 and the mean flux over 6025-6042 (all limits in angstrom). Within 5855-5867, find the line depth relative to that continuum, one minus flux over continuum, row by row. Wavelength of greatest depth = 5856.0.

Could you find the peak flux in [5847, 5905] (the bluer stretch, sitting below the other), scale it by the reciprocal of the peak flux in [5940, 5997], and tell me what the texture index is 1.04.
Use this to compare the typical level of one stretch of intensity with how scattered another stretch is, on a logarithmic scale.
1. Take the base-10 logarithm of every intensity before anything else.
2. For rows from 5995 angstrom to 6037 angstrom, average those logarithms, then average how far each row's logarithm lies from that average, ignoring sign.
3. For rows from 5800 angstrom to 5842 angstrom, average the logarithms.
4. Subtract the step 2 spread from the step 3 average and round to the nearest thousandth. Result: 0.874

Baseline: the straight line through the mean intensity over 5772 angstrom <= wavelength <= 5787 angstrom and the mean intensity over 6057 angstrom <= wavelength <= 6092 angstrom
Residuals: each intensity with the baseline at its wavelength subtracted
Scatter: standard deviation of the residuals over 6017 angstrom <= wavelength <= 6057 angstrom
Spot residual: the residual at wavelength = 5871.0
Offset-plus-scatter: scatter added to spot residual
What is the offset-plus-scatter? 0.5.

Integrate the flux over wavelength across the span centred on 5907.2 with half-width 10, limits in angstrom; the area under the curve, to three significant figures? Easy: 142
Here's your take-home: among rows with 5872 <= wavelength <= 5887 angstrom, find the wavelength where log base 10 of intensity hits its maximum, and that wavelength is 5873.5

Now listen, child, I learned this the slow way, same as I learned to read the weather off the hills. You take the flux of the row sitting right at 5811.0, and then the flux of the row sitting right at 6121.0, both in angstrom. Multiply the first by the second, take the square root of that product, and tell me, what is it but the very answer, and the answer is 7.38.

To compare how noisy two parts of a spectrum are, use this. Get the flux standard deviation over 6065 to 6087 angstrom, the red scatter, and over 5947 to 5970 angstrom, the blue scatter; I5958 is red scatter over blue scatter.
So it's 1.3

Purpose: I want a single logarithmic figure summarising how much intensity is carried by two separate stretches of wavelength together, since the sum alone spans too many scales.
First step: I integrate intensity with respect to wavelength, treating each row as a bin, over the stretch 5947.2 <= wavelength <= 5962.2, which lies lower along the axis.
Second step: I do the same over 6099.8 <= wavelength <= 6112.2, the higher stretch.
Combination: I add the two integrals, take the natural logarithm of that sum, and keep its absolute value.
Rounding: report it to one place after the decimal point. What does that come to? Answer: 5.3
